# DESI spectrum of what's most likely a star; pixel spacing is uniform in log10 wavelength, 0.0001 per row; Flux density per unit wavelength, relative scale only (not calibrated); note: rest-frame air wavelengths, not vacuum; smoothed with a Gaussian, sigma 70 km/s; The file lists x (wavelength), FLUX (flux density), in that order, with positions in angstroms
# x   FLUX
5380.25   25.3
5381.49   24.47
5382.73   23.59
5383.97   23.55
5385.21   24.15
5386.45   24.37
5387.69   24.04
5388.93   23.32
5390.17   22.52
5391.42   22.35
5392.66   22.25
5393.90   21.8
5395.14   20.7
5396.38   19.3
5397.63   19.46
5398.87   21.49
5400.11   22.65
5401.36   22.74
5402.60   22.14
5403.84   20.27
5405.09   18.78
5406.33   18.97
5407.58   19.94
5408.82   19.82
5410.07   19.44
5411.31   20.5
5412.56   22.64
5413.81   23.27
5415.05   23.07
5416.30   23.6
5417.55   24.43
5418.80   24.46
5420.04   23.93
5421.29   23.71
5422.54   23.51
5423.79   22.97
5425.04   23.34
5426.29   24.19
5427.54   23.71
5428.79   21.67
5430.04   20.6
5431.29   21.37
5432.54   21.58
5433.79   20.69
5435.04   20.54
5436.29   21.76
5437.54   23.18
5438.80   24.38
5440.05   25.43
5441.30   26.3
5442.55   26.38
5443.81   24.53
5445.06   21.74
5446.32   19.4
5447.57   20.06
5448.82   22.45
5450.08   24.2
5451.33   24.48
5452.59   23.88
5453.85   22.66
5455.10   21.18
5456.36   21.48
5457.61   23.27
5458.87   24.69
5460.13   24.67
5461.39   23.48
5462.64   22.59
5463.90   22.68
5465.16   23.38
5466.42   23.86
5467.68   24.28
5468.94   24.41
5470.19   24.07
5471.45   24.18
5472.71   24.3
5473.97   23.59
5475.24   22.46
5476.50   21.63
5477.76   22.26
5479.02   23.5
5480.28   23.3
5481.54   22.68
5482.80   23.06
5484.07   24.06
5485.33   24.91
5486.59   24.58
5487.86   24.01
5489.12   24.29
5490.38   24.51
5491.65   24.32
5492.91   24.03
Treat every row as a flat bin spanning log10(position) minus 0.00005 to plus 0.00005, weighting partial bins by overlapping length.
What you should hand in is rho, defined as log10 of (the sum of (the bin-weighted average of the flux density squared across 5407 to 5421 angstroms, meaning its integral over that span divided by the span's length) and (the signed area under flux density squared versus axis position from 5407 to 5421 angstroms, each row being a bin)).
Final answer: 3.88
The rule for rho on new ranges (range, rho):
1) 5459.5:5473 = 3.91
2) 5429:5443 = 3.90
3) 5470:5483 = 3.88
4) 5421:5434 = 3.85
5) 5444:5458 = 3.88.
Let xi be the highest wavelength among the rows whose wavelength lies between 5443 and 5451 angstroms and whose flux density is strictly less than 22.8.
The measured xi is 5448.82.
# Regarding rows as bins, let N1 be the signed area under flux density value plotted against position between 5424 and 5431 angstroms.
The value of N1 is 159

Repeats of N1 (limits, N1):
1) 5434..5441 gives 162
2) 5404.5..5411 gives 127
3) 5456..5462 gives 142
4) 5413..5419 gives 142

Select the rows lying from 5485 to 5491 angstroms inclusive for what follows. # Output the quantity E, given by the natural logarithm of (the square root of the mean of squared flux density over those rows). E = 3.20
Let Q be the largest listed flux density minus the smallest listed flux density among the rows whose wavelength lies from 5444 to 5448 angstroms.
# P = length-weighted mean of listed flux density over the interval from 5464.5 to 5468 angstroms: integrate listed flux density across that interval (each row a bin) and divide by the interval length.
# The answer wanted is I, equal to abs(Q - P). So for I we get 21.4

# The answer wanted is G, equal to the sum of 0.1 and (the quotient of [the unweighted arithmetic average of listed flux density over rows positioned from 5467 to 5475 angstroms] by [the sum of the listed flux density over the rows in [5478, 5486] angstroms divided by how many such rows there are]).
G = 1.12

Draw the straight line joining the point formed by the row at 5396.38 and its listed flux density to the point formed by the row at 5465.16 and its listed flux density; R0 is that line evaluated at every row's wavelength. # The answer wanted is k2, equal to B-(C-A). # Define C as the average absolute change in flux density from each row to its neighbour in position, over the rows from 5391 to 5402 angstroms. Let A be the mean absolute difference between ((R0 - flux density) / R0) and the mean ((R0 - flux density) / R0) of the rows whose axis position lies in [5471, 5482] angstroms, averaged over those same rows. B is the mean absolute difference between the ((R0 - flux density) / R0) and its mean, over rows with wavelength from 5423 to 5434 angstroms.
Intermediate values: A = 0.03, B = 0.063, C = 0.81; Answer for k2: -0.71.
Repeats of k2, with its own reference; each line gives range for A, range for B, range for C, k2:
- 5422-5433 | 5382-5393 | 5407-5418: -0.63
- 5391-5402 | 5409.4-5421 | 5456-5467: -0.71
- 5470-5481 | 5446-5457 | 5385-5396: -0.38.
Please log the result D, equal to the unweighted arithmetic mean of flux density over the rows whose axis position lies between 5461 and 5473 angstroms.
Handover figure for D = 23.7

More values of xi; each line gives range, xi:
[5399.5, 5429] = 5428.79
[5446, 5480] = 5477.76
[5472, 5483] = 5481.54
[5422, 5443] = 5436.29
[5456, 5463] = 5462.64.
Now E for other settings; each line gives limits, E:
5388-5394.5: 3.11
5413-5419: 3.17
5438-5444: 3.24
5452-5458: 3.11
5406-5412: 2.98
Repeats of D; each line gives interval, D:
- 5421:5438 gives 22.3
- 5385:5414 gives 21.5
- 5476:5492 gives 23.6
